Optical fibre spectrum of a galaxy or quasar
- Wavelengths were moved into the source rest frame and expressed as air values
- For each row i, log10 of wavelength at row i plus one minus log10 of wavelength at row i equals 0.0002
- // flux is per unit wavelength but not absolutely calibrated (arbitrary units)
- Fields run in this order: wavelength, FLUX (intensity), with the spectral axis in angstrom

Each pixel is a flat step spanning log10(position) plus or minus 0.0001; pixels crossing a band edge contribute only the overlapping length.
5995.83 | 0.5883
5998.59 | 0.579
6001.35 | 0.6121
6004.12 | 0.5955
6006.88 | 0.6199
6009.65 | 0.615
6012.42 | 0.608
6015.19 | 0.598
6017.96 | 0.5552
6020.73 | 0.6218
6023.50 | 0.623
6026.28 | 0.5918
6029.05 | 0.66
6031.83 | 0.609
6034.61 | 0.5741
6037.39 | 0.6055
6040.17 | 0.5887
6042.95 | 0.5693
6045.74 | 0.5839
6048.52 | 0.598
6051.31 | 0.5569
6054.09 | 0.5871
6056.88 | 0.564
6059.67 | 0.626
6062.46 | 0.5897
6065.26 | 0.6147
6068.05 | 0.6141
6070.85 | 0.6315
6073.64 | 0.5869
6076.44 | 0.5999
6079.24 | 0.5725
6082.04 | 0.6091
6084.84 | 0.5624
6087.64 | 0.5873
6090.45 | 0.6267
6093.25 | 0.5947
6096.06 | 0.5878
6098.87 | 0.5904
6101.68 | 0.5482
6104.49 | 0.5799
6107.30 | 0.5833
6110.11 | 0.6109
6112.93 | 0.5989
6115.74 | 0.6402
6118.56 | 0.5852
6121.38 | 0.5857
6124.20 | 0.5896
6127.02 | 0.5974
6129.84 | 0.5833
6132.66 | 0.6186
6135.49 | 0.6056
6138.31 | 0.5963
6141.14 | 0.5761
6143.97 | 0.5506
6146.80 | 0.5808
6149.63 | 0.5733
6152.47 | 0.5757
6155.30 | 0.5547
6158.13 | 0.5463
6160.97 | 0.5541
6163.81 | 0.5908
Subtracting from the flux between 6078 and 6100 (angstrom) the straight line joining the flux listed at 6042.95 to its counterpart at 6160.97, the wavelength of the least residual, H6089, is 6084.84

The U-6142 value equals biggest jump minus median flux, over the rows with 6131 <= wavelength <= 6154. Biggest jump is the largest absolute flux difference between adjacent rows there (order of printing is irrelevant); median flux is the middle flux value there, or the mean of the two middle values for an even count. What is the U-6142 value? -0.548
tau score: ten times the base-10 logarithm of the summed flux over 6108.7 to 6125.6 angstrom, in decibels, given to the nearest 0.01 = 5.58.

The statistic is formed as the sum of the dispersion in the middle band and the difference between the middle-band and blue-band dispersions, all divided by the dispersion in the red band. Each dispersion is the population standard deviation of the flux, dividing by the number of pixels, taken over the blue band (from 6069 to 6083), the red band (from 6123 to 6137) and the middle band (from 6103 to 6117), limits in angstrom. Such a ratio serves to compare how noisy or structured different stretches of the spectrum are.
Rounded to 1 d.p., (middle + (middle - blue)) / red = 1.9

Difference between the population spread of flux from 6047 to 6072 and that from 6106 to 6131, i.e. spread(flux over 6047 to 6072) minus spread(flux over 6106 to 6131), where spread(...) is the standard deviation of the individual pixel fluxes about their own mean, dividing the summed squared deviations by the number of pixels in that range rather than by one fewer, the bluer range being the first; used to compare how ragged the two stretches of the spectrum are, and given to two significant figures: 0.0072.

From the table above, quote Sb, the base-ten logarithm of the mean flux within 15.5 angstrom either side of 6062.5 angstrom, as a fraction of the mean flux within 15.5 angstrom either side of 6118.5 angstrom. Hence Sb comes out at -0.0003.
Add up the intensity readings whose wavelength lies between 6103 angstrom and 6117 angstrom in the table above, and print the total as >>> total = 3.01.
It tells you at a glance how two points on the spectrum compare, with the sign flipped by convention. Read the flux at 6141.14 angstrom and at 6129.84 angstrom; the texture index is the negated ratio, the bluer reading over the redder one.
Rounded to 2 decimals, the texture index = -1.01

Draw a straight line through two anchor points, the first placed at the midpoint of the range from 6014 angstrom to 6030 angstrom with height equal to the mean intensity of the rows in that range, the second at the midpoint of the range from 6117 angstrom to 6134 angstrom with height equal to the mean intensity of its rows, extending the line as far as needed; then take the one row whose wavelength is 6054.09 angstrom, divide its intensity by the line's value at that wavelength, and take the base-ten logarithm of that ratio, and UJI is -0.012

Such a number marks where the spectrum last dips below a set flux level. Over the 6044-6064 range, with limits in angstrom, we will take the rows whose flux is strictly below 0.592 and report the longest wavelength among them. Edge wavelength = 6062.46 angstrom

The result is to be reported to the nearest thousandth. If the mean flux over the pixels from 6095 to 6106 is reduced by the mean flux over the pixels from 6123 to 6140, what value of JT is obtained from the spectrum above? -0.022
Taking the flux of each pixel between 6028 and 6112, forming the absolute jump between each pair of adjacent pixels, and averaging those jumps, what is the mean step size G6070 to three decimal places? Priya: 0.027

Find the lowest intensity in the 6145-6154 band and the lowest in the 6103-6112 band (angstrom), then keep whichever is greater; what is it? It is 0.580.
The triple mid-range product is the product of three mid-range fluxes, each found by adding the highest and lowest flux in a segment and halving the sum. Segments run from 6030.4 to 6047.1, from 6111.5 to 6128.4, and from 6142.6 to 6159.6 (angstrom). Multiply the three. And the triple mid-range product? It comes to 0.203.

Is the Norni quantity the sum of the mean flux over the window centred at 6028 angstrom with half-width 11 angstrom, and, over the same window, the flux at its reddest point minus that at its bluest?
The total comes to 0.66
